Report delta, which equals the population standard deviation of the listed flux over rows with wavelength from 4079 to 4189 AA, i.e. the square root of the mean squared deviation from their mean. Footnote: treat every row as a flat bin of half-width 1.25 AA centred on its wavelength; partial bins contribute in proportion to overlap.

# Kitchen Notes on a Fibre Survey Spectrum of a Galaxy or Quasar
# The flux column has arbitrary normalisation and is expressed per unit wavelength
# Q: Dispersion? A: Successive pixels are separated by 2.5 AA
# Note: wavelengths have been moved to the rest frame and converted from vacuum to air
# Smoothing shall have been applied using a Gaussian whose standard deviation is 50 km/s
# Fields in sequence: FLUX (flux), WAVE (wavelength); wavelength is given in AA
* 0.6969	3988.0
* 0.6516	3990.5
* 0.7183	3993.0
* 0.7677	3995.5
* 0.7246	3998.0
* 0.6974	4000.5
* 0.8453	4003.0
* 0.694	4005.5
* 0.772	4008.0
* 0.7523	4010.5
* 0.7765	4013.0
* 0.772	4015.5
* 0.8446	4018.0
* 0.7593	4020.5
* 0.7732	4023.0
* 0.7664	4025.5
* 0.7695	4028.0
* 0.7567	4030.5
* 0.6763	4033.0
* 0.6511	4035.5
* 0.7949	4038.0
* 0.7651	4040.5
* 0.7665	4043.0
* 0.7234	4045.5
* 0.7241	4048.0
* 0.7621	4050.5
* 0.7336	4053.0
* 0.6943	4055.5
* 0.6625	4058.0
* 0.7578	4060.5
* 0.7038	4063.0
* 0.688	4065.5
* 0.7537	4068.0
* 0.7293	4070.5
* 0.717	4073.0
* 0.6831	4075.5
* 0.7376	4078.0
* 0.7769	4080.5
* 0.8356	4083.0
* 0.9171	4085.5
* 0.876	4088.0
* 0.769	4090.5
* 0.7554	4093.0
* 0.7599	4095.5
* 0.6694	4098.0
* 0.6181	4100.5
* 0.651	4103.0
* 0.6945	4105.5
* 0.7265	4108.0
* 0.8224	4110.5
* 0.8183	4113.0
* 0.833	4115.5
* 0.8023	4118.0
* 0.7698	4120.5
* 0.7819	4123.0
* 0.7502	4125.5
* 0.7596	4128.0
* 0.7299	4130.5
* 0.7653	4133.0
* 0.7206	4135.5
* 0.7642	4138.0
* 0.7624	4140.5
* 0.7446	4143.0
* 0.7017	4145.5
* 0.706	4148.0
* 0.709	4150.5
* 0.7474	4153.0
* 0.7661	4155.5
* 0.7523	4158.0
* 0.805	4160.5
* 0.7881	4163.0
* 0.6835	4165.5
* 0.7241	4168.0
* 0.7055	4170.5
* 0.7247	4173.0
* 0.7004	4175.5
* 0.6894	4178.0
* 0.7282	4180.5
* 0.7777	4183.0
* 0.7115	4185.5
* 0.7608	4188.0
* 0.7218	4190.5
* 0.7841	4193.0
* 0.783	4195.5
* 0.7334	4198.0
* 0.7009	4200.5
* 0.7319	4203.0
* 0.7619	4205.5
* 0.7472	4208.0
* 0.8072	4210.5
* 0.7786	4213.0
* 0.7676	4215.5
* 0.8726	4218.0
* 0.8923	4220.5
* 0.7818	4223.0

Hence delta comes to 0.056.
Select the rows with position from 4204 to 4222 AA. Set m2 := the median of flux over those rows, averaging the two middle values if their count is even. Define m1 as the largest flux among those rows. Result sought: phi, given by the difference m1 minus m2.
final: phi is 0.11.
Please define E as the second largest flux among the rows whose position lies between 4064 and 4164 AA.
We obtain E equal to 0.876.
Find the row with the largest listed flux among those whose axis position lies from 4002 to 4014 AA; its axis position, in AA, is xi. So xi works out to 4003.0 AA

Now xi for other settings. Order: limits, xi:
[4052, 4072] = 4060.5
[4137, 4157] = 4155.5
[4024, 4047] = 4038.0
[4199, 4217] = 4210.5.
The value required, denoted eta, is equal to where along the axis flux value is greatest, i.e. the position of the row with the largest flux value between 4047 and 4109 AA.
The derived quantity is 4085.5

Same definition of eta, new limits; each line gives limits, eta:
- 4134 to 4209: 4160.5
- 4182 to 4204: 4193.0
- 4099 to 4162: 4115.5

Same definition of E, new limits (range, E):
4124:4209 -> 0.7881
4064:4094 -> 0.876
